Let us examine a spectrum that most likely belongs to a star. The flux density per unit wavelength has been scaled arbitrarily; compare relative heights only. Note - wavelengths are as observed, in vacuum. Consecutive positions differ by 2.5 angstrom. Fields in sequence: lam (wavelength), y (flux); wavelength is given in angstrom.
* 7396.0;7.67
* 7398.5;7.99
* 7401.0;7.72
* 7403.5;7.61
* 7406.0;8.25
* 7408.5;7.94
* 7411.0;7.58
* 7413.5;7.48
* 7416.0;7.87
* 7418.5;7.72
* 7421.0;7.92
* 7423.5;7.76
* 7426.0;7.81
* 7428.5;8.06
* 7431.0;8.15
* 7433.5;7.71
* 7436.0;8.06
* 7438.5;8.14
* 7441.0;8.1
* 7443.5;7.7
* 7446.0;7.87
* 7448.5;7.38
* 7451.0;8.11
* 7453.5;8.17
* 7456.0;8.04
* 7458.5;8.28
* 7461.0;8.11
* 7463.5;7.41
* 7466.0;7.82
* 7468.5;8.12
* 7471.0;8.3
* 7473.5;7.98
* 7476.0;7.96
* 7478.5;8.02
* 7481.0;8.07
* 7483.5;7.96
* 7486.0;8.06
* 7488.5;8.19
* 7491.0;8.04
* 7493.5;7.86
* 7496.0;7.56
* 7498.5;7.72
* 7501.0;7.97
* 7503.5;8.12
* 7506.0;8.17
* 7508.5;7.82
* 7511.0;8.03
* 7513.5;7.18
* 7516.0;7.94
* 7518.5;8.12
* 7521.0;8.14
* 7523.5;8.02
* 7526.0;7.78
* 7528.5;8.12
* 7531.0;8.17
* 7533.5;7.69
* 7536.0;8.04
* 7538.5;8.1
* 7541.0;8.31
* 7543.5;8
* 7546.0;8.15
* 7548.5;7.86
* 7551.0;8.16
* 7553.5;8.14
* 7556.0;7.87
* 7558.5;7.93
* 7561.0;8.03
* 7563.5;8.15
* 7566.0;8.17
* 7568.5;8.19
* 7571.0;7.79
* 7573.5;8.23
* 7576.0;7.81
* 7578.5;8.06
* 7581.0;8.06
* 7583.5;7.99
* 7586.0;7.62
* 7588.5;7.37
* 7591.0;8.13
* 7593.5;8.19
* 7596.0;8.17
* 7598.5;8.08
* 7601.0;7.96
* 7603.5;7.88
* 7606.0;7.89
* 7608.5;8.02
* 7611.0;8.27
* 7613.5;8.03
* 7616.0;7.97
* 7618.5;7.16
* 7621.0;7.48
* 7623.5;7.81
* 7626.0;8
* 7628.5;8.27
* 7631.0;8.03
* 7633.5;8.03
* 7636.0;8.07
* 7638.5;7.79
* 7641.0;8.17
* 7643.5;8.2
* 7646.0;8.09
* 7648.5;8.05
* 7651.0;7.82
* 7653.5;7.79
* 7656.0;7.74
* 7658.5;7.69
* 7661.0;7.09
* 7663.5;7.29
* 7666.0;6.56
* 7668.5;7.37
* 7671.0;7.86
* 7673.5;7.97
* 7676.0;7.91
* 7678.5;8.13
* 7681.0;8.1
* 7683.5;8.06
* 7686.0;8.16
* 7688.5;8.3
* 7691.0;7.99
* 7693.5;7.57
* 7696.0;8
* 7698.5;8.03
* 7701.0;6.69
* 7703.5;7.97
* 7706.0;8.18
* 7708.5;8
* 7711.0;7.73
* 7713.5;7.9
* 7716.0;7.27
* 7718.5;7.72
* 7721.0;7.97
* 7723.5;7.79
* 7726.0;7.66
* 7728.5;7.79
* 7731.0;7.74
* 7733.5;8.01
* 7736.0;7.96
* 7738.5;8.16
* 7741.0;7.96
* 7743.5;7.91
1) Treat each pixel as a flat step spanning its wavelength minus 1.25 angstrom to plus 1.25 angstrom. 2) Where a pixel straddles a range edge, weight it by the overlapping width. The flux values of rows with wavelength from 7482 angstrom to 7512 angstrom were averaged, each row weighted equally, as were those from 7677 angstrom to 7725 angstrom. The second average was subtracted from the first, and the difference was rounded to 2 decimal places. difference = 0.09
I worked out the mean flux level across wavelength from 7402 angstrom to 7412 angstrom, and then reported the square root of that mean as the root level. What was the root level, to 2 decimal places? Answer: 2.80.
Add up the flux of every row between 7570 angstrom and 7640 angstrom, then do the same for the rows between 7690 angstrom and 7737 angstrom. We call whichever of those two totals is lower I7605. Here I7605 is 148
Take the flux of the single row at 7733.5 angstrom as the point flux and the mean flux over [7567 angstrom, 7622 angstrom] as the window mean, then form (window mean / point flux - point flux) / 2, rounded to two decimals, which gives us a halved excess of -3.51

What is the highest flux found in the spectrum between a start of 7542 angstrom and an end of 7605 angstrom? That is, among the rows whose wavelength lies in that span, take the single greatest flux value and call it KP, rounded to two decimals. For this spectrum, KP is 8.23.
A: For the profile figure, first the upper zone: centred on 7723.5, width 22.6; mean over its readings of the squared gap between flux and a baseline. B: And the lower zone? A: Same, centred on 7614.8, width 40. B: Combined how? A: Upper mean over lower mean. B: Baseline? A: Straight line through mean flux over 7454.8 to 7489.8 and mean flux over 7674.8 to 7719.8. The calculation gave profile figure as 0.7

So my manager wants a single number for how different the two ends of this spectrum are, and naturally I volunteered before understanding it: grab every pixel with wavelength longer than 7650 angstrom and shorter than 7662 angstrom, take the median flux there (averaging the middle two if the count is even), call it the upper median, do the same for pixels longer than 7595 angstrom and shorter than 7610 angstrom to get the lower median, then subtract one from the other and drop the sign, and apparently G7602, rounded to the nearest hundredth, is 0.25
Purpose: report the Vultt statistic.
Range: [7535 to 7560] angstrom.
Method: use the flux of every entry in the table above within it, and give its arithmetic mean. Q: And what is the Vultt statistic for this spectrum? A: 8.06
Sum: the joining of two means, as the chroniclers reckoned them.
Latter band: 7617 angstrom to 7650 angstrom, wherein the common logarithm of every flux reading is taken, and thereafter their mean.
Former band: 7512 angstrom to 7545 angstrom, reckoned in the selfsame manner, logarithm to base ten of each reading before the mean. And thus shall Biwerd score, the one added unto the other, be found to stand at 1.80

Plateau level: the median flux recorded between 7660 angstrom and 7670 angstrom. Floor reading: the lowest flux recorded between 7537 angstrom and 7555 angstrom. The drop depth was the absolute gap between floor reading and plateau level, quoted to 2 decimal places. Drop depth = 0.67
